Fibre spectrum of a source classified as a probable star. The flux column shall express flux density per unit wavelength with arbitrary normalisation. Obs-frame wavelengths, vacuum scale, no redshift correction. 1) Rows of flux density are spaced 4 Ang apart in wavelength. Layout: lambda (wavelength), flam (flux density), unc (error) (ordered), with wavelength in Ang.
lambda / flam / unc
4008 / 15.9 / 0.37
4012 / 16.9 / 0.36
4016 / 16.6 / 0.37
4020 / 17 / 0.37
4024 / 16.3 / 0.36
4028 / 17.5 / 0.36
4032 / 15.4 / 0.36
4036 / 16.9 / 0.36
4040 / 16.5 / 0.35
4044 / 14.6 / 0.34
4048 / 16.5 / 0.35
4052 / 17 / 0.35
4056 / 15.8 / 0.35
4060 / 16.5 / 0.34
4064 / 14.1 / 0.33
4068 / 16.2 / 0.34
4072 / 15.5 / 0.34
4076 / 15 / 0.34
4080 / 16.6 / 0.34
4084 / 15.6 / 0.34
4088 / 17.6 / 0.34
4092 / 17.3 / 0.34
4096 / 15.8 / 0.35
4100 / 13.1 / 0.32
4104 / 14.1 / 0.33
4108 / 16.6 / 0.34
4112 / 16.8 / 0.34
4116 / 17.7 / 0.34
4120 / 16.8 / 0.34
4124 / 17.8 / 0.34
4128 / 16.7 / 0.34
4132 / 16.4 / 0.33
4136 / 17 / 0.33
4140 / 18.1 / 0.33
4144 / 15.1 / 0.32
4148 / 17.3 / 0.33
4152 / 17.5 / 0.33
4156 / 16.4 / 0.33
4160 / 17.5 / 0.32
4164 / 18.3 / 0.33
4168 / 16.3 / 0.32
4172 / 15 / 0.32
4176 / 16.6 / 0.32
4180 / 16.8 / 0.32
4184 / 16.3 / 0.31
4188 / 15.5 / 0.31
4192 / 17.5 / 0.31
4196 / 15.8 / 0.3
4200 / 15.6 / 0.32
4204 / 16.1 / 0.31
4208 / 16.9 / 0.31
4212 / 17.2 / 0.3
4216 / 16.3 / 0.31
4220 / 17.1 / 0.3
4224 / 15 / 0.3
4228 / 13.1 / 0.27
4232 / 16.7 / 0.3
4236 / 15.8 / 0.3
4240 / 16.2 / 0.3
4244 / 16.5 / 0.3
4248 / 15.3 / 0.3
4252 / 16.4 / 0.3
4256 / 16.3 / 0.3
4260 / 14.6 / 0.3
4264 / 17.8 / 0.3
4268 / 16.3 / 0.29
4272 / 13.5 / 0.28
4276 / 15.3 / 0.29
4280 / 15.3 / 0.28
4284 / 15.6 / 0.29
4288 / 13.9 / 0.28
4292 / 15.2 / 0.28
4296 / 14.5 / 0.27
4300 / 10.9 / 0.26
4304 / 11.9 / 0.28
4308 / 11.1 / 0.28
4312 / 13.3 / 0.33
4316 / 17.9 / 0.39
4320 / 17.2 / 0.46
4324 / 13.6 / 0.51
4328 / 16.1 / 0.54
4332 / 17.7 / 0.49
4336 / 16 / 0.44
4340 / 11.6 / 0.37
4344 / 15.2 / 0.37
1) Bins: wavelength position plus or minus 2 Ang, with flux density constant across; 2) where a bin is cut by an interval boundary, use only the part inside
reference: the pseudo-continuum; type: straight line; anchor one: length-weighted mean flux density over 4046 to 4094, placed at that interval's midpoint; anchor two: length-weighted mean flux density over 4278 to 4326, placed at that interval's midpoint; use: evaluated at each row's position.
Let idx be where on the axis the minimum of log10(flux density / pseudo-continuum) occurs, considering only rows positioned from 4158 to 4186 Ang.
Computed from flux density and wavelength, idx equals 4172 Ang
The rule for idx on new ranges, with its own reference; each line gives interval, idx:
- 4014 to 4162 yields 4100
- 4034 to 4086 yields 4064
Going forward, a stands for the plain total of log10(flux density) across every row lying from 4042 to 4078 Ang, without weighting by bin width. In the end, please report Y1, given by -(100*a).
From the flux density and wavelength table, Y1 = -1075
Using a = 10.8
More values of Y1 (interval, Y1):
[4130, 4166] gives -1108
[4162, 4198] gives -1094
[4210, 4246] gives -1082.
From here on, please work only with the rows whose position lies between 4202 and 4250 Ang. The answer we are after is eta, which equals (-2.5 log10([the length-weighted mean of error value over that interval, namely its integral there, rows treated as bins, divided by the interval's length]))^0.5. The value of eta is 1.14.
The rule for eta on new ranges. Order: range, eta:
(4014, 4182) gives 1.08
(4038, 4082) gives 1.08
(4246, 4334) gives 1.09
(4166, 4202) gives 1.12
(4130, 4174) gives 1.10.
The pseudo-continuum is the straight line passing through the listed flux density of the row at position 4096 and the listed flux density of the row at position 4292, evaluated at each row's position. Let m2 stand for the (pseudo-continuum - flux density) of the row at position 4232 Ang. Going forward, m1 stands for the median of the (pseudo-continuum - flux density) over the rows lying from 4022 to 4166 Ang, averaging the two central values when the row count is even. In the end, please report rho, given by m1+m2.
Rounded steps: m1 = -0.77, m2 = -1.3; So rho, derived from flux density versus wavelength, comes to -2.1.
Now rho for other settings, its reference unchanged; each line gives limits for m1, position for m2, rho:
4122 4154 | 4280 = -1.6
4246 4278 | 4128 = -1.5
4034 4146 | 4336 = -1.6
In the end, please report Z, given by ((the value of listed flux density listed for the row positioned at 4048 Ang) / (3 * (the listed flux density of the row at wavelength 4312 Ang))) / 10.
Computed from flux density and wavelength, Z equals 0.041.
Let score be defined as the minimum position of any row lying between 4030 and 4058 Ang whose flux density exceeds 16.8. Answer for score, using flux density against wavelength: 4036 Ang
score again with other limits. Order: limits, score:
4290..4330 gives 4316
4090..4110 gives 4092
